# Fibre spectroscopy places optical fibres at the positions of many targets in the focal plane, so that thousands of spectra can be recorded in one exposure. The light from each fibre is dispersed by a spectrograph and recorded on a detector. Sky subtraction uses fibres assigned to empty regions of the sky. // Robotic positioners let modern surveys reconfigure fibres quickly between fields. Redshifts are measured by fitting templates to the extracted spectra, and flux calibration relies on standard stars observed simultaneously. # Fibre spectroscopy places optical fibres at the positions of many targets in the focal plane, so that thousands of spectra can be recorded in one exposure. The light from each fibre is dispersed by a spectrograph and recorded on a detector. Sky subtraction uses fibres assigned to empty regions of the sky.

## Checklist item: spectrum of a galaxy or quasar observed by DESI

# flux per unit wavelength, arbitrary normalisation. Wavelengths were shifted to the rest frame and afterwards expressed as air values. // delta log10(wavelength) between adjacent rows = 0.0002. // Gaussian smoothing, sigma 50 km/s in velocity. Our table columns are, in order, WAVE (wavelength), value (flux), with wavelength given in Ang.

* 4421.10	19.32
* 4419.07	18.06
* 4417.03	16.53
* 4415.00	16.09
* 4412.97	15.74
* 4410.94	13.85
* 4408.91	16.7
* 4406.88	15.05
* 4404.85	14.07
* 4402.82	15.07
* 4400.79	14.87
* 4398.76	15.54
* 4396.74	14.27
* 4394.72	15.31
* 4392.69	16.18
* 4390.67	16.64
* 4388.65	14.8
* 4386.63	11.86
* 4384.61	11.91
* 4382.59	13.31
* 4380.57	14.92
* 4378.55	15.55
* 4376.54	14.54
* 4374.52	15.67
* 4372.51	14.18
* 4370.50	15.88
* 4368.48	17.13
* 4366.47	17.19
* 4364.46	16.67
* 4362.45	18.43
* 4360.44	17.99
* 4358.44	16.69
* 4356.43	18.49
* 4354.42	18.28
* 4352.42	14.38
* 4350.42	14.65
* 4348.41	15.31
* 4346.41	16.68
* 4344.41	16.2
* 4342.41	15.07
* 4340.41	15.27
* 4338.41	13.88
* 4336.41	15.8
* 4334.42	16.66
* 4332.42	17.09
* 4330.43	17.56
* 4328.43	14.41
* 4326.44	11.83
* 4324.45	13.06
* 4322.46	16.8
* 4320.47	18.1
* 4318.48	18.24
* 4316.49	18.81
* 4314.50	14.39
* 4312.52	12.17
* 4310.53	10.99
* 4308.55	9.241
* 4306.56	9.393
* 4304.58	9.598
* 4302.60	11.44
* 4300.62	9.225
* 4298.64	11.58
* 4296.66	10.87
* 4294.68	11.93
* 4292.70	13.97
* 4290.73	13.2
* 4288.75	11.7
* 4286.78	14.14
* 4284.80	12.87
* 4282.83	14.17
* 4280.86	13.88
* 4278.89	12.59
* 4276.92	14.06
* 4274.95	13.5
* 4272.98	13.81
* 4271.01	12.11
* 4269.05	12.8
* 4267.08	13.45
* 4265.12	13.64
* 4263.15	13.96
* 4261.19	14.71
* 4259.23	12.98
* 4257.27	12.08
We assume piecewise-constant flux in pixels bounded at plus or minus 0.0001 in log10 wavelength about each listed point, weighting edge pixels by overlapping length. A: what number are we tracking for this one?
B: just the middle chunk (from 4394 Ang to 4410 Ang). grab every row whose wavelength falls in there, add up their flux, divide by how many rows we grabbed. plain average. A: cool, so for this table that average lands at 15.1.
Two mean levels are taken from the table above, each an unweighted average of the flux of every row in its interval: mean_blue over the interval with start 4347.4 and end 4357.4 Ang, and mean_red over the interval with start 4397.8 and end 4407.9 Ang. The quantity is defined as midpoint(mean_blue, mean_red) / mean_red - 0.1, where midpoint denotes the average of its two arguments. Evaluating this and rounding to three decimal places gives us 0.944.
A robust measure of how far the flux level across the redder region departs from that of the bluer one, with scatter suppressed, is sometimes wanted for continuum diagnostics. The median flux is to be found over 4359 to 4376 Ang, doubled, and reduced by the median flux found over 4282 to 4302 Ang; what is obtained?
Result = 21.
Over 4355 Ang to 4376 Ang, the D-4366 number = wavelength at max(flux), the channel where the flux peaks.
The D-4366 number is 4356.43 Ang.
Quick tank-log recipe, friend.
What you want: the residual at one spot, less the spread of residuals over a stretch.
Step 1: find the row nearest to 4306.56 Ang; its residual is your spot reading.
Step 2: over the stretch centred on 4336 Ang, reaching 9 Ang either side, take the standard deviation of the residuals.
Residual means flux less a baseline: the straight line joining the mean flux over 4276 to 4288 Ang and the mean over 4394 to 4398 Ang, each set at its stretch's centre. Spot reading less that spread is -6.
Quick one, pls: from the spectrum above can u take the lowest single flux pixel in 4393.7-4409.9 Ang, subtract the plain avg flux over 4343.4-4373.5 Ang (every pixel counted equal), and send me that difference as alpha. -2.5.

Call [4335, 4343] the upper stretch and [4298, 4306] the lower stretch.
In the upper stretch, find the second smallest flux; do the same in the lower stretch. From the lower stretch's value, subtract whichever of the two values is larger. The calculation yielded -5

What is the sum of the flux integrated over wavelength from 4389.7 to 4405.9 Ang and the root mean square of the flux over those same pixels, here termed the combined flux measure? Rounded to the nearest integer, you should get 262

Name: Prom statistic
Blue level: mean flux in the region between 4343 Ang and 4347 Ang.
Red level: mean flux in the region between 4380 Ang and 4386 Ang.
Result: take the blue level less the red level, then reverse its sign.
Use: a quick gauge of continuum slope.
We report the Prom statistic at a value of -3.1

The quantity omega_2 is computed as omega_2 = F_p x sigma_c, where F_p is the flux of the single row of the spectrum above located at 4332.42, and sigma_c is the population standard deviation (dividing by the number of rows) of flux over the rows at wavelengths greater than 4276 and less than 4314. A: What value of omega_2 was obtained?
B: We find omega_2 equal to 29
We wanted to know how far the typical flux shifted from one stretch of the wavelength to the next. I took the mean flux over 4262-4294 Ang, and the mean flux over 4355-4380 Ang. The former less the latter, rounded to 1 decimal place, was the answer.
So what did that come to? -3.2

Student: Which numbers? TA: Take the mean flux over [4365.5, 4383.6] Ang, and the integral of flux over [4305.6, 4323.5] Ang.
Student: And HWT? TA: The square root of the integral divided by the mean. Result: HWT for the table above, 4.07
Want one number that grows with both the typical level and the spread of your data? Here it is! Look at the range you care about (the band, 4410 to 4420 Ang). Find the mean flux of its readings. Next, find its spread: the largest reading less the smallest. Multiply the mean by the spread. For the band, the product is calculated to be 68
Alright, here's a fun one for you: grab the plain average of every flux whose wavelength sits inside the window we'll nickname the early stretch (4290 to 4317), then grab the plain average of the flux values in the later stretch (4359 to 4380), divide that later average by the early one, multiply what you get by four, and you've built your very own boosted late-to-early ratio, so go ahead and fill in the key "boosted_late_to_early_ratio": 5.5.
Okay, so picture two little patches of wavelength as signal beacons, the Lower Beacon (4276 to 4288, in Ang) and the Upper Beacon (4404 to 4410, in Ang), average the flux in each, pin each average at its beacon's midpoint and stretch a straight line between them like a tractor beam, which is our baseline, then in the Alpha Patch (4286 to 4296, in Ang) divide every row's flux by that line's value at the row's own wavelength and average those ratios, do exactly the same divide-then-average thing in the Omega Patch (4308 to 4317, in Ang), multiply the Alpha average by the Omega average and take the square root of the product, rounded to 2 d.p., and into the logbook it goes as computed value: 0.94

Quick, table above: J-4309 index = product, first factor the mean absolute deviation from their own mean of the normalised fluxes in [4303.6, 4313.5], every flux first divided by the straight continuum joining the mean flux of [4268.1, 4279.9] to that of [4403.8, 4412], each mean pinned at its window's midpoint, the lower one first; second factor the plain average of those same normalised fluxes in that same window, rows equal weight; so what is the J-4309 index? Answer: 0.056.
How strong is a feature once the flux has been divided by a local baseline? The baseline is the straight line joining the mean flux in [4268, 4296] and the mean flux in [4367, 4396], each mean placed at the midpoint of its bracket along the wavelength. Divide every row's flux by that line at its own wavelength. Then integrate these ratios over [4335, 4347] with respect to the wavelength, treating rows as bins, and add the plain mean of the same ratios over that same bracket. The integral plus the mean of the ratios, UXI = 14.2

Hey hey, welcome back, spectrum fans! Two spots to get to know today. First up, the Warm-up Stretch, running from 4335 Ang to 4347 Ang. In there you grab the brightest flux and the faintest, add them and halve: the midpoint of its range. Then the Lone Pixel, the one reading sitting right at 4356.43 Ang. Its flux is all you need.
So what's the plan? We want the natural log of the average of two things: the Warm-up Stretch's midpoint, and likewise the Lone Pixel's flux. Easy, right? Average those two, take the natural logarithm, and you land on 2.83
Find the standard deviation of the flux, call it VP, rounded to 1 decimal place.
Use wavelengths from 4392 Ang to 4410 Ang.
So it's 0.8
